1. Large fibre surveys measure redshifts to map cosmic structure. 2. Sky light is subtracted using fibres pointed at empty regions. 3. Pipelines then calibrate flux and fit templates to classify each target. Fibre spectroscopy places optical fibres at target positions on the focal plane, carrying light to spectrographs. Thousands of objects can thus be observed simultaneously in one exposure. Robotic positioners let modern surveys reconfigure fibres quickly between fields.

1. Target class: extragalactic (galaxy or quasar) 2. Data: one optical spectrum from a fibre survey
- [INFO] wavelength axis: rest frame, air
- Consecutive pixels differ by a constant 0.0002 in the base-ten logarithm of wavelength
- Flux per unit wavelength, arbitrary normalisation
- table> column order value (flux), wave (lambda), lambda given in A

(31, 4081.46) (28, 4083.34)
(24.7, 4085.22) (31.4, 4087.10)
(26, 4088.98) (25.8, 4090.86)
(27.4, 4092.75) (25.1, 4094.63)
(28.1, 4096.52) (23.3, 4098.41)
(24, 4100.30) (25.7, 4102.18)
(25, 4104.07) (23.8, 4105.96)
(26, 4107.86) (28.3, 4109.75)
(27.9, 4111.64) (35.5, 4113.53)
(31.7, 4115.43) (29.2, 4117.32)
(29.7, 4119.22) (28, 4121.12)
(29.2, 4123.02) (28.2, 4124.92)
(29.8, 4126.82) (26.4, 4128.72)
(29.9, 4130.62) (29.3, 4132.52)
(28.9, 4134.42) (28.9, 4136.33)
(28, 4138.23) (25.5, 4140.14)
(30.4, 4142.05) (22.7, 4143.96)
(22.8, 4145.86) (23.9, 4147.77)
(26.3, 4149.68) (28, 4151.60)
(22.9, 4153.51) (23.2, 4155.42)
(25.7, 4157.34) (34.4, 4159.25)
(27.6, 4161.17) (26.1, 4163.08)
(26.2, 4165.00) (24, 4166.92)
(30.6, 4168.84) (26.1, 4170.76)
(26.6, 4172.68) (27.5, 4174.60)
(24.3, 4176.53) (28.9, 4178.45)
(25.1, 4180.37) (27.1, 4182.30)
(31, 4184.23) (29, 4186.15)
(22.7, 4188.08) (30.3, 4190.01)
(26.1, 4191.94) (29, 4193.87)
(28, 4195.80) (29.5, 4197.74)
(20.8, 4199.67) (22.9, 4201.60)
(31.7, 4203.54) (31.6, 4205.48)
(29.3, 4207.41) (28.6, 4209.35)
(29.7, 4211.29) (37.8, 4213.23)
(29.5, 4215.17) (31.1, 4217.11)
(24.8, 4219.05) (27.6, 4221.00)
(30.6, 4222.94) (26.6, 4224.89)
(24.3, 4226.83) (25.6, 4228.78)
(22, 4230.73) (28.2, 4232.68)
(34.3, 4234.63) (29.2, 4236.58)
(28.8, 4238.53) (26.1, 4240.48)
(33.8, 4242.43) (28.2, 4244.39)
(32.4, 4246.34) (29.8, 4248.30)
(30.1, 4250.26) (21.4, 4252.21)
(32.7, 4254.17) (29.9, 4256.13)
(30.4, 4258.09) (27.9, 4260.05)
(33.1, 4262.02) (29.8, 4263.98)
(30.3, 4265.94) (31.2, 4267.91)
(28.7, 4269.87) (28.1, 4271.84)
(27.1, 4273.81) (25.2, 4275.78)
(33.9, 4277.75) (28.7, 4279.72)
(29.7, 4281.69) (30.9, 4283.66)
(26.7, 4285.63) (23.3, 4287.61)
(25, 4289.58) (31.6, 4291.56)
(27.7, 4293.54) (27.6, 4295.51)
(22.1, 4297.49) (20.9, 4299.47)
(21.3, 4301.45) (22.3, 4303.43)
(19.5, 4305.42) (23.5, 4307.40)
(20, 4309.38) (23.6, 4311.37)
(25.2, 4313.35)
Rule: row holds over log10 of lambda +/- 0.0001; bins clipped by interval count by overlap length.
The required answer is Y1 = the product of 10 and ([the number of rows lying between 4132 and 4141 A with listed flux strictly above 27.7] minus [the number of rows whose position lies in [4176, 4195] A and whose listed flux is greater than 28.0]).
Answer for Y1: -10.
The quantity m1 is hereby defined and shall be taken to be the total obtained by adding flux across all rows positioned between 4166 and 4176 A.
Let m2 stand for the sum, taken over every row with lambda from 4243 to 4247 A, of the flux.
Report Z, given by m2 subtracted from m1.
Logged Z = 74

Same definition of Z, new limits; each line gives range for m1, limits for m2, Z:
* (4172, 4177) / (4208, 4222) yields -131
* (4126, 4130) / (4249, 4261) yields -116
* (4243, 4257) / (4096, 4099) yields 153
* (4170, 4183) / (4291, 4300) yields 56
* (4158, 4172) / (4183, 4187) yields 135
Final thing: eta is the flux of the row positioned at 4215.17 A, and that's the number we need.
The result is 29.5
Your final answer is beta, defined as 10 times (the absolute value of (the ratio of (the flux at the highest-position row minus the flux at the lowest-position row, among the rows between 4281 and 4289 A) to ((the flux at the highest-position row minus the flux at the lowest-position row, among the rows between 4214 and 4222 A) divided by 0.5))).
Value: 16.8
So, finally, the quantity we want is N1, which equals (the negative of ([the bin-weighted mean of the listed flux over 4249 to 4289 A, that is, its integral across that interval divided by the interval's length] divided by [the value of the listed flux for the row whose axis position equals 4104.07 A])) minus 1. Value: -2.16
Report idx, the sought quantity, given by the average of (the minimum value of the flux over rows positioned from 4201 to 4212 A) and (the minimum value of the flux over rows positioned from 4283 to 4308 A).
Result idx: 21.2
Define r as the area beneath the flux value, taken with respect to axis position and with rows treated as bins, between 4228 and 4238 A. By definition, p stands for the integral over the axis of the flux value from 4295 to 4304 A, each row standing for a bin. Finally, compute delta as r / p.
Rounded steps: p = 203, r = 279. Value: 1.37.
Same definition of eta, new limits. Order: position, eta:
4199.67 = 20.8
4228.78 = 25.6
